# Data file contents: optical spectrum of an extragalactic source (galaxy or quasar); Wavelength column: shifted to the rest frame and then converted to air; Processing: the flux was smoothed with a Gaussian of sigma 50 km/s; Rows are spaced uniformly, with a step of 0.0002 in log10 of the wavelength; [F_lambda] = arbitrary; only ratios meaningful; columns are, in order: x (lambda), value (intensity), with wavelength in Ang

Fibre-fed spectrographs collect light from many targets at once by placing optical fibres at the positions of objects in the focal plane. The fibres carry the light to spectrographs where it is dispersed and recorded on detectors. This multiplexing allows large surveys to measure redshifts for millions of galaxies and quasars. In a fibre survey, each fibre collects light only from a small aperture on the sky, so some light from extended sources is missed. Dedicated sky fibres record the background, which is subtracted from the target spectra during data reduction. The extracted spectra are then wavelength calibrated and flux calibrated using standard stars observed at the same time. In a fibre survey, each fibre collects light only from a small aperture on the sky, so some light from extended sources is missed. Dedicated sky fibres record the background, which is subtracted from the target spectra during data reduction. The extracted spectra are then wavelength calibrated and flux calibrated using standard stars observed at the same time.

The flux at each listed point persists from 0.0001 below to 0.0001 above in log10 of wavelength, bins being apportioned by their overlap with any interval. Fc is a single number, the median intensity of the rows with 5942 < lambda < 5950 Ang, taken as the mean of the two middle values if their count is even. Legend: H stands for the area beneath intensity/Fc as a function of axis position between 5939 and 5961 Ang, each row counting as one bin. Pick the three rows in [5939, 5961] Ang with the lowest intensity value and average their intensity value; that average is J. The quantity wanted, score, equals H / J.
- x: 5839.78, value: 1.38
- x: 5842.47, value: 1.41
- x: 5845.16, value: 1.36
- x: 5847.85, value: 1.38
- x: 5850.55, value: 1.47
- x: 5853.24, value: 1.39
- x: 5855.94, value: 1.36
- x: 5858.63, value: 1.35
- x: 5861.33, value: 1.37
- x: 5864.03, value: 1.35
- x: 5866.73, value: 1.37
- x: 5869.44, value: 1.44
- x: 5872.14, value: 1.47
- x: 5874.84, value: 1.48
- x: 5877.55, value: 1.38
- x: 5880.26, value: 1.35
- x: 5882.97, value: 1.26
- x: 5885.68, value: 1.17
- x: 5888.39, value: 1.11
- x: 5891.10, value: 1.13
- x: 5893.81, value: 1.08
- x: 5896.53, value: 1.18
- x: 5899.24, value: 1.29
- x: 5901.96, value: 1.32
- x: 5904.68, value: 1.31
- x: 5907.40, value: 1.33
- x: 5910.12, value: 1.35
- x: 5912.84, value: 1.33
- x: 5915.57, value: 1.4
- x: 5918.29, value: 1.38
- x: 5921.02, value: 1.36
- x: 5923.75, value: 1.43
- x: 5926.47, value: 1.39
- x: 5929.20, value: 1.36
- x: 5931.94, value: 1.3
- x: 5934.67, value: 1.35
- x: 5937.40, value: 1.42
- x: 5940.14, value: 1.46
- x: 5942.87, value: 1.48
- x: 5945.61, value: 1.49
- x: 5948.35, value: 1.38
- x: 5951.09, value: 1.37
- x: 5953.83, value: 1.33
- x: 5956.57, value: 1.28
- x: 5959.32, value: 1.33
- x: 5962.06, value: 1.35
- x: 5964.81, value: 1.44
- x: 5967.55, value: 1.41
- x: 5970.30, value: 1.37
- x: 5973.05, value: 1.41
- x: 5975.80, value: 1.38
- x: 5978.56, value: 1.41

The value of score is 15.7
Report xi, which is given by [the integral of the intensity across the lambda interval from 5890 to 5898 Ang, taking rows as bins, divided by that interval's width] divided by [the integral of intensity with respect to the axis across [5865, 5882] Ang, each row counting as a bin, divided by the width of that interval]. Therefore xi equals 0.80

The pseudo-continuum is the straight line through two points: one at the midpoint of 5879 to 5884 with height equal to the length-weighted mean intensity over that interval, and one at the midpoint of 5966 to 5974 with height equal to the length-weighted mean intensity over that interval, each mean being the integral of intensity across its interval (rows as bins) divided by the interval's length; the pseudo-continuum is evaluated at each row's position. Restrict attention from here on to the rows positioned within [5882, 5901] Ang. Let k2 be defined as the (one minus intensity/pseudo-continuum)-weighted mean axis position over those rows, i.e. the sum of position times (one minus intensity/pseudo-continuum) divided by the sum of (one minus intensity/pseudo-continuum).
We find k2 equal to 5891.1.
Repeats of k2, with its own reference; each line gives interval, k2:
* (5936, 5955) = 5940.2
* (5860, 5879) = 5870.5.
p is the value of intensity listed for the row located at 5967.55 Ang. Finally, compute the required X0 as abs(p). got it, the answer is 1.41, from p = 1.41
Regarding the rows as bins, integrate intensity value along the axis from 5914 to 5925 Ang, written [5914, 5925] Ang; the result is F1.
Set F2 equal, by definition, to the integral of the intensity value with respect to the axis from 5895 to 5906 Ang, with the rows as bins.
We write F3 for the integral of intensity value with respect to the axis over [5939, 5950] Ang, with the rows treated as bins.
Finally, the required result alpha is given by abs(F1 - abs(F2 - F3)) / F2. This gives 0.95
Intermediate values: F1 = 15.29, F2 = 14.0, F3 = 16.0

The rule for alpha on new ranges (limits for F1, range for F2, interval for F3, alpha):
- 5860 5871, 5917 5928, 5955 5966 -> 0.97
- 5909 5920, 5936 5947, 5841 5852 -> 0.89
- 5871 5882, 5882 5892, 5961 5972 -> 1.02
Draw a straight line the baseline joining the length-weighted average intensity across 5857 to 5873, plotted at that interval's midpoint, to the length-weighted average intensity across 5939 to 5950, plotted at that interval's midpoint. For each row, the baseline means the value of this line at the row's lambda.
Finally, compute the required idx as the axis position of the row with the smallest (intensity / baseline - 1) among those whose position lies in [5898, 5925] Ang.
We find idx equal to 5899.24 Ang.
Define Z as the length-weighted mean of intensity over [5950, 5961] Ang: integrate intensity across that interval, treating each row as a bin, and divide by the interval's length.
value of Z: 1.33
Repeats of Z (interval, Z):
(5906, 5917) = 1.35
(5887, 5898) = 1.13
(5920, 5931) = 1.38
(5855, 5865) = 1.36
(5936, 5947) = 1.46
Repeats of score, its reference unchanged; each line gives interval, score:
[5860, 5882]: 15.3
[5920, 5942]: 15.4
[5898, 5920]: 15.2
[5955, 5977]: 15.4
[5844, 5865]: 14.5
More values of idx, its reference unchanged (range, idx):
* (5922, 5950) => 5931.94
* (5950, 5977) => 5956.57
